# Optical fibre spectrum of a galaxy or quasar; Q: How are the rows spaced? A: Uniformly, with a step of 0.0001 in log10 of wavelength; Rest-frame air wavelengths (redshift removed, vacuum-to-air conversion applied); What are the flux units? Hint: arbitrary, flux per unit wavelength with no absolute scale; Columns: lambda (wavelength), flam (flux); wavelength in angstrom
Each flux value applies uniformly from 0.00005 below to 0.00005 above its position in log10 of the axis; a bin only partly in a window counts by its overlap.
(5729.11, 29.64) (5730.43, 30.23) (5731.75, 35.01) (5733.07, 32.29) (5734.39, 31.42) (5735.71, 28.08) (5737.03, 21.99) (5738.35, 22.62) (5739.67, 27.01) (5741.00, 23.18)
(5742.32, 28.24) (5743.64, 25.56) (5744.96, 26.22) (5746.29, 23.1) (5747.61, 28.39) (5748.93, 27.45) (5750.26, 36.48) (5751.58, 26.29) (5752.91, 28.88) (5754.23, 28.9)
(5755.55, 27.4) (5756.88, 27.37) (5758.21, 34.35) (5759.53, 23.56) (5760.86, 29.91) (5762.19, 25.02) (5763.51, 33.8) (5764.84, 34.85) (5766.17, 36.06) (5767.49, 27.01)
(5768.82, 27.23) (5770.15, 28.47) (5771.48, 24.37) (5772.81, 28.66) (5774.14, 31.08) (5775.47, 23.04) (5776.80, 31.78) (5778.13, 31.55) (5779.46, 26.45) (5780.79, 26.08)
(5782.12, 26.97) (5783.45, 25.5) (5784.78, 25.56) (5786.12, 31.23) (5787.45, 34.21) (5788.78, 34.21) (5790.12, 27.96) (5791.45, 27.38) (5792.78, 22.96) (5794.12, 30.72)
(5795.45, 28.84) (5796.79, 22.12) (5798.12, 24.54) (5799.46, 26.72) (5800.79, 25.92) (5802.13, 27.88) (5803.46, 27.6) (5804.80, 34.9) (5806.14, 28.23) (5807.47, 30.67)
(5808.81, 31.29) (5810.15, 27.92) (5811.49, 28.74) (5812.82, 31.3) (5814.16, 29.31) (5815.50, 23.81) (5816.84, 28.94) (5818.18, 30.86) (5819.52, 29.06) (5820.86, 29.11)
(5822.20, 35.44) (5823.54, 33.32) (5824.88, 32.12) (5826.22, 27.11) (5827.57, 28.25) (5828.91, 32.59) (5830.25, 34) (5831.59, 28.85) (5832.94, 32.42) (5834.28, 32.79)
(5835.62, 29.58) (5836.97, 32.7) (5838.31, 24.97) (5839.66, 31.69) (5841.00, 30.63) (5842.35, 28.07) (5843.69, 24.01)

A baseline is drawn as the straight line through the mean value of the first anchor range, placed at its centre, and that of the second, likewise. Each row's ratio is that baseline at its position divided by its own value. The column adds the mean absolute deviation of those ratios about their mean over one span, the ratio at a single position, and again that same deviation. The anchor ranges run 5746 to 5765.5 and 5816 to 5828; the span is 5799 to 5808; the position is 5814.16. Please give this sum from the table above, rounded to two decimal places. 1.18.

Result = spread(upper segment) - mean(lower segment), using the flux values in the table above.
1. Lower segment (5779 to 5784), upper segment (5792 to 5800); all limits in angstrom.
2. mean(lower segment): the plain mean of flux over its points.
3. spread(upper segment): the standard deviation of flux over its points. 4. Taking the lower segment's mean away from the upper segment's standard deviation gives -23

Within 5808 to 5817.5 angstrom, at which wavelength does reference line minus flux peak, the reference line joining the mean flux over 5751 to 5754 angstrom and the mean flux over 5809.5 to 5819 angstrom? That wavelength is 5815.50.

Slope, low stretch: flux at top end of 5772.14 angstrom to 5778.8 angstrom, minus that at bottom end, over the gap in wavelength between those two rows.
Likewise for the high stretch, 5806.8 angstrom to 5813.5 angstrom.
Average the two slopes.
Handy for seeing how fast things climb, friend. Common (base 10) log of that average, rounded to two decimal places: -0.48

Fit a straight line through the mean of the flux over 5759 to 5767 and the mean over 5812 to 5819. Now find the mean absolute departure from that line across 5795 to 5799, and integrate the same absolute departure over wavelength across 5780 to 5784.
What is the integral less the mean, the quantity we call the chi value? 10.6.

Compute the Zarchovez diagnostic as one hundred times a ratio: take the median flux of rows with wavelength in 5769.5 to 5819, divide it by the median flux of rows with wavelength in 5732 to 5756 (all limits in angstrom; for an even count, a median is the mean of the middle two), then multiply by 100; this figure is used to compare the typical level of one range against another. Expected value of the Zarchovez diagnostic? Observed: 103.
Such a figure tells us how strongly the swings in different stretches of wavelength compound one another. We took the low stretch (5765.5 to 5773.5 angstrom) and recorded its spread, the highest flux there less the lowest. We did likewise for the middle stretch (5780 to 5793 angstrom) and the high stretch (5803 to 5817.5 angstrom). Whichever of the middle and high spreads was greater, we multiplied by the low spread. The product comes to 132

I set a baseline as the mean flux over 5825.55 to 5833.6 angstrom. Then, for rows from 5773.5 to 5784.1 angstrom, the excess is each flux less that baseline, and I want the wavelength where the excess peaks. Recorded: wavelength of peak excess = 5776.80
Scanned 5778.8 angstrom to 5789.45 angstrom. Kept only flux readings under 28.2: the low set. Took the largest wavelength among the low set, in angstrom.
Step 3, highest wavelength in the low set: 5784.78 angstrom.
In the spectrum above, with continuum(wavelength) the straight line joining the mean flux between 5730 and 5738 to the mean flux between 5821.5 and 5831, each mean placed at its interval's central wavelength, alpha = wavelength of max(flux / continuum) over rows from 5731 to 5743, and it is 5731.75 angstrom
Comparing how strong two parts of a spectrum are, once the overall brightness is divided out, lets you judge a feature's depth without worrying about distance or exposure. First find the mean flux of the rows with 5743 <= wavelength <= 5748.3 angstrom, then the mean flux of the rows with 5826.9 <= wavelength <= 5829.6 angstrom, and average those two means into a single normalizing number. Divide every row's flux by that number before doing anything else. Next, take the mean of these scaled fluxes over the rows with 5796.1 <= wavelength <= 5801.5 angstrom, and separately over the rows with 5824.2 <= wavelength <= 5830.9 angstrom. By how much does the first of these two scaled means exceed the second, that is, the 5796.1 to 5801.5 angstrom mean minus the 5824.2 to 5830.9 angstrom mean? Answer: -0.21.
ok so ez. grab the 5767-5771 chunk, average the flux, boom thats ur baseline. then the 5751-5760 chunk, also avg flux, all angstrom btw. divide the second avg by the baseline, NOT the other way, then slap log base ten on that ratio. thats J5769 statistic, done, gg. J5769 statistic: 0.01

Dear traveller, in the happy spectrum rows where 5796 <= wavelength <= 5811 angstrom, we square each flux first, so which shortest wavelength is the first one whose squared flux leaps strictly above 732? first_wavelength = 5802.13 angstrom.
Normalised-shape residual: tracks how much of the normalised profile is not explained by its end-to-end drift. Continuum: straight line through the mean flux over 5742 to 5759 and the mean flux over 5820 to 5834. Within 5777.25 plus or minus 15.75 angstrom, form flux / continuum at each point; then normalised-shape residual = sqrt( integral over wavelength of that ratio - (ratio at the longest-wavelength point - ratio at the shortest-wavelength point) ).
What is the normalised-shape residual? 5.6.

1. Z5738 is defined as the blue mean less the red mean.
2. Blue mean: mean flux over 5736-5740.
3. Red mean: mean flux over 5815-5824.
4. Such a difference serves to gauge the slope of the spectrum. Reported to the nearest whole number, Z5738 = -6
